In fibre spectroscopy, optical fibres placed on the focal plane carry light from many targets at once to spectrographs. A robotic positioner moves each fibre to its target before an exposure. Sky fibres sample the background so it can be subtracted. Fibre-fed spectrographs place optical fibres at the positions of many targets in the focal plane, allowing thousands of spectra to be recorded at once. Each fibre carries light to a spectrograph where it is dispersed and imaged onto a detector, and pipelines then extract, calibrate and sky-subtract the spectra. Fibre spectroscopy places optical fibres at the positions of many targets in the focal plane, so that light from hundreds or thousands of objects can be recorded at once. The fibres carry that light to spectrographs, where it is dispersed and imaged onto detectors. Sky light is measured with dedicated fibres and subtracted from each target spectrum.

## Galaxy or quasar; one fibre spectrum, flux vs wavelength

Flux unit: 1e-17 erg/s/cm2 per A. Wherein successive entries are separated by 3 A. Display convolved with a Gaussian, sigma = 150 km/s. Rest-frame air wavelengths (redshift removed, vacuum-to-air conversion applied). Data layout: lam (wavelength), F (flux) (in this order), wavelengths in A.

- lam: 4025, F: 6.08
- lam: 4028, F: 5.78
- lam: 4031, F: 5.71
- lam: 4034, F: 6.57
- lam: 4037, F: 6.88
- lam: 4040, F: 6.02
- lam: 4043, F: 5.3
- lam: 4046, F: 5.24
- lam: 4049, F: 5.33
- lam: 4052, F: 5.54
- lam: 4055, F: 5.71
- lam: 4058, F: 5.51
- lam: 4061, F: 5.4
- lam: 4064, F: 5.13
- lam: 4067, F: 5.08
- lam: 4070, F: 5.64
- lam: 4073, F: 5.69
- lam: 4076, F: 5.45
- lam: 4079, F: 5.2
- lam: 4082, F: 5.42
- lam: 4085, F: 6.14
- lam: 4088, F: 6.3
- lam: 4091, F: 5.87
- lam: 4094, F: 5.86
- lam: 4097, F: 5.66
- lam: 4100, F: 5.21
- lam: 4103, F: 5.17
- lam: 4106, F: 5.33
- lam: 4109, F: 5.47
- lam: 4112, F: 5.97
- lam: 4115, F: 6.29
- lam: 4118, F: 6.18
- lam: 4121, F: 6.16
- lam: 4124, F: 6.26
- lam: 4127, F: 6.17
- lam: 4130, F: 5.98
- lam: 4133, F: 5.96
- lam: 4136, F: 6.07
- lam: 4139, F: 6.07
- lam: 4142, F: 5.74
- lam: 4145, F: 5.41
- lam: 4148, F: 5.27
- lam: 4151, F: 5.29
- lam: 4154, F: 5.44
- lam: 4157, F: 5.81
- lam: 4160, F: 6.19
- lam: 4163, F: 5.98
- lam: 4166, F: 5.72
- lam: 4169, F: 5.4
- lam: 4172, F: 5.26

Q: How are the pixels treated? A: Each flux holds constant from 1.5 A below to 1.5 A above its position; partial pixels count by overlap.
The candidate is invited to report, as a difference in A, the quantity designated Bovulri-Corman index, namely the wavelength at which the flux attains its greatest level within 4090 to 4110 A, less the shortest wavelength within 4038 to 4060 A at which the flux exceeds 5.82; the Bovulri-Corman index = 51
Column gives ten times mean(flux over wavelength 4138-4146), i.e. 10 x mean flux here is 57.4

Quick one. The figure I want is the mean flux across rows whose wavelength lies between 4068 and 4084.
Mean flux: 5.5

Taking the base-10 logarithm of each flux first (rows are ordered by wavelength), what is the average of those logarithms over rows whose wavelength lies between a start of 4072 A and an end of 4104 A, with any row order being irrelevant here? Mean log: 0.750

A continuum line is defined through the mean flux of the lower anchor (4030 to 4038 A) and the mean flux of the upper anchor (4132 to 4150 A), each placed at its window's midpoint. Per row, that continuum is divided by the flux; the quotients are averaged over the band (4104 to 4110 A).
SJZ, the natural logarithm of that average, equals 0.10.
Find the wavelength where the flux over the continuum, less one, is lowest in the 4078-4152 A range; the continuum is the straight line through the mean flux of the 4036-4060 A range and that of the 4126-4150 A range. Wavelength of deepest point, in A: 4103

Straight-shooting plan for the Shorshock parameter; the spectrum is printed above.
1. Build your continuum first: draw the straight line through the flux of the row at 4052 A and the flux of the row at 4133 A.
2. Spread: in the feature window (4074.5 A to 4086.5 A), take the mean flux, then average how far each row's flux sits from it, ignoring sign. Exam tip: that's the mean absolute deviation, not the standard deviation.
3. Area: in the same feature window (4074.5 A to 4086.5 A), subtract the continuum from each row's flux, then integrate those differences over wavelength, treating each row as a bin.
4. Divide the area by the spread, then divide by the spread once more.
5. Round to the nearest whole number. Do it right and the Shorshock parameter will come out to -19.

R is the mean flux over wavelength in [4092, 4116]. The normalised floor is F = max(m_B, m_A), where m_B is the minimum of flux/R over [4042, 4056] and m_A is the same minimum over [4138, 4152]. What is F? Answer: 0.94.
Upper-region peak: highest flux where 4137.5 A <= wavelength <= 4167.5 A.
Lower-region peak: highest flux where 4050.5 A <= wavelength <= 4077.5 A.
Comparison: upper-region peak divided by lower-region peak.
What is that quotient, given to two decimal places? 1.08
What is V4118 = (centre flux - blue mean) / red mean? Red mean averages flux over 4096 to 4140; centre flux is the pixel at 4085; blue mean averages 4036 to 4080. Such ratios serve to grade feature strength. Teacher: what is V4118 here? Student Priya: 0.10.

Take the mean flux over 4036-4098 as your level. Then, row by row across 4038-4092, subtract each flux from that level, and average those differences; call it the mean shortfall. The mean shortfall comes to 0.1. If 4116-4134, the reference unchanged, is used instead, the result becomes -0.5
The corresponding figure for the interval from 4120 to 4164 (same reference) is -0.2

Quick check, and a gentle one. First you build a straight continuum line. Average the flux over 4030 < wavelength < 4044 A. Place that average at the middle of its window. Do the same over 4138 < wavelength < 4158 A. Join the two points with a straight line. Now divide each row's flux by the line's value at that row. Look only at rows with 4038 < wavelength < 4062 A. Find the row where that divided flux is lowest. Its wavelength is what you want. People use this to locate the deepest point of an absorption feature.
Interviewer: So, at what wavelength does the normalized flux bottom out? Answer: 4046 A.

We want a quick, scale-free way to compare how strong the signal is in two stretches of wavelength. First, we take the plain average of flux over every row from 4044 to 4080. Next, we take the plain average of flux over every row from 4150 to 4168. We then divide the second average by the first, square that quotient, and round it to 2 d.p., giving 1.13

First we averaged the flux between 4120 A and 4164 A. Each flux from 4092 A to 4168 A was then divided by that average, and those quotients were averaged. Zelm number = 0.989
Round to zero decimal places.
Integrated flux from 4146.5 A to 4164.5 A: 102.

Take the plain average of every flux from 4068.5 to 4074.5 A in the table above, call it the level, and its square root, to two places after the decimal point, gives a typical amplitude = 2.38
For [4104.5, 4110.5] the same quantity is 2.32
